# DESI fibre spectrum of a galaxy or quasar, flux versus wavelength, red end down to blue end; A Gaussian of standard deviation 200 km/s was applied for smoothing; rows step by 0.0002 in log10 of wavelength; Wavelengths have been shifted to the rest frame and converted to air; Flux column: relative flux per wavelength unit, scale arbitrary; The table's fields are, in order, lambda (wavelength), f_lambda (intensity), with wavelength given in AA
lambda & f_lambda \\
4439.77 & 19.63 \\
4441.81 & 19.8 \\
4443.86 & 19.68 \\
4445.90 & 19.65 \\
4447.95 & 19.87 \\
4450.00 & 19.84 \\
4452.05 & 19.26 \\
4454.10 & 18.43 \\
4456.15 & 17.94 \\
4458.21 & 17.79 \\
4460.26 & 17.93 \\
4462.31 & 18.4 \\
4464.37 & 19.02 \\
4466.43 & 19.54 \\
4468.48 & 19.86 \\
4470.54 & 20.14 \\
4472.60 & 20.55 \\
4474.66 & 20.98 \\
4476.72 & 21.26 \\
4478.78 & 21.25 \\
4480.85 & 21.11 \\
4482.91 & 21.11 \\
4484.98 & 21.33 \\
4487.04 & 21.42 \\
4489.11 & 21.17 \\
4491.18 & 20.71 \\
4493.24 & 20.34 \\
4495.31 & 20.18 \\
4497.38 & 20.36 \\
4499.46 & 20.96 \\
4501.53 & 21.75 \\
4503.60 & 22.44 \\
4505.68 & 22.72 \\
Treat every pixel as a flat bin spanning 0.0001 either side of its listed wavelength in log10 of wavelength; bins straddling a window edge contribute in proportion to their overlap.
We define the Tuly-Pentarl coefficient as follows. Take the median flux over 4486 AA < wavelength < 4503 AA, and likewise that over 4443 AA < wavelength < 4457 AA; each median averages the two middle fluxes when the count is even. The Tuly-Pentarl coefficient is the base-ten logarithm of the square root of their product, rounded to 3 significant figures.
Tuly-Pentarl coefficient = 1.31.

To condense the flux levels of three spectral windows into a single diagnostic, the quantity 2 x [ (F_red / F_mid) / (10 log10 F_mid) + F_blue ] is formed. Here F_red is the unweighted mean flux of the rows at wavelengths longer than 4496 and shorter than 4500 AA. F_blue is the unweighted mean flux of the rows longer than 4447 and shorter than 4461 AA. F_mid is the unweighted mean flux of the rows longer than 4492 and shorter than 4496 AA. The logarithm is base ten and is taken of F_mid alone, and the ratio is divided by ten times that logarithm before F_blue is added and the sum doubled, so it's 37.6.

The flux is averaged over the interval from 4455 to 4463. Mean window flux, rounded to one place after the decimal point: 18.0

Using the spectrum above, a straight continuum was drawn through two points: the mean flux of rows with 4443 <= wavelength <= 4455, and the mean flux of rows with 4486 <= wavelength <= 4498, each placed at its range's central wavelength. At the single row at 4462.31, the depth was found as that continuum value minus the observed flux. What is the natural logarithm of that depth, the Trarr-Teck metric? 0.4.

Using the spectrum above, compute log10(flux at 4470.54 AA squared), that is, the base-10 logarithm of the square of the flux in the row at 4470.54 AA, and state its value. 2.61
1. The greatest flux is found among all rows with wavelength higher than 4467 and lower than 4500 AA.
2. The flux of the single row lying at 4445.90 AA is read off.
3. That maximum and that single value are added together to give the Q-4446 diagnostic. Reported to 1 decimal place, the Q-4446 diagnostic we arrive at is 41.1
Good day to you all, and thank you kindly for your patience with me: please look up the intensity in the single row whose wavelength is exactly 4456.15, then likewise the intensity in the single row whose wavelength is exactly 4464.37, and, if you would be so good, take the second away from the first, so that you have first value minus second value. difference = -1.1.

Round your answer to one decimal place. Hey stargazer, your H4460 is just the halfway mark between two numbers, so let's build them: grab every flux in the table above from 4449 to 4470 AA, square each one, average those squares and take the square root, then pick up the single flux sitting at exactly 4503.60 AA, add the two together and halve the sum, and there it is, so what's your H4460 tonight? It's 20.6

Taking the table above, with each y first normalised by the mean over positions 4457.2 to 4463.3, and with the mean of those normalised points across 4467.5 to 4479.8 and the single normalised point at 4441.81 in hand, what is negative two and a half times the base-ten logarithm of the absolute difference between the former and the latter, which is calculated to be 3.3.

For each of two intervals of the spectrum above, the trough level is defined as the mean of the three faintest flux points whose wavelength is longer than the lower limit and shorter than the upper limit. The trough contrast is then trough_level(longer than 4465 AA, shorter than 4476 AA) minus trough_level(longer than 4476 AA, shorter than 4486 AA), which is -1.3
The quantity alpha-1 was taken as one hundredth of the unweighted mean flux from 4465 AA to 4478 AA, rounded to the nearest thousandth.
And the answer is 0.204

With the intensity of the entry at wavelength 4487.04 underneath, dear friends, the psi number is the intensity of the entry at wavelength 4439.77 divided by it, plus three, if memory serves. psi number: 3.92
